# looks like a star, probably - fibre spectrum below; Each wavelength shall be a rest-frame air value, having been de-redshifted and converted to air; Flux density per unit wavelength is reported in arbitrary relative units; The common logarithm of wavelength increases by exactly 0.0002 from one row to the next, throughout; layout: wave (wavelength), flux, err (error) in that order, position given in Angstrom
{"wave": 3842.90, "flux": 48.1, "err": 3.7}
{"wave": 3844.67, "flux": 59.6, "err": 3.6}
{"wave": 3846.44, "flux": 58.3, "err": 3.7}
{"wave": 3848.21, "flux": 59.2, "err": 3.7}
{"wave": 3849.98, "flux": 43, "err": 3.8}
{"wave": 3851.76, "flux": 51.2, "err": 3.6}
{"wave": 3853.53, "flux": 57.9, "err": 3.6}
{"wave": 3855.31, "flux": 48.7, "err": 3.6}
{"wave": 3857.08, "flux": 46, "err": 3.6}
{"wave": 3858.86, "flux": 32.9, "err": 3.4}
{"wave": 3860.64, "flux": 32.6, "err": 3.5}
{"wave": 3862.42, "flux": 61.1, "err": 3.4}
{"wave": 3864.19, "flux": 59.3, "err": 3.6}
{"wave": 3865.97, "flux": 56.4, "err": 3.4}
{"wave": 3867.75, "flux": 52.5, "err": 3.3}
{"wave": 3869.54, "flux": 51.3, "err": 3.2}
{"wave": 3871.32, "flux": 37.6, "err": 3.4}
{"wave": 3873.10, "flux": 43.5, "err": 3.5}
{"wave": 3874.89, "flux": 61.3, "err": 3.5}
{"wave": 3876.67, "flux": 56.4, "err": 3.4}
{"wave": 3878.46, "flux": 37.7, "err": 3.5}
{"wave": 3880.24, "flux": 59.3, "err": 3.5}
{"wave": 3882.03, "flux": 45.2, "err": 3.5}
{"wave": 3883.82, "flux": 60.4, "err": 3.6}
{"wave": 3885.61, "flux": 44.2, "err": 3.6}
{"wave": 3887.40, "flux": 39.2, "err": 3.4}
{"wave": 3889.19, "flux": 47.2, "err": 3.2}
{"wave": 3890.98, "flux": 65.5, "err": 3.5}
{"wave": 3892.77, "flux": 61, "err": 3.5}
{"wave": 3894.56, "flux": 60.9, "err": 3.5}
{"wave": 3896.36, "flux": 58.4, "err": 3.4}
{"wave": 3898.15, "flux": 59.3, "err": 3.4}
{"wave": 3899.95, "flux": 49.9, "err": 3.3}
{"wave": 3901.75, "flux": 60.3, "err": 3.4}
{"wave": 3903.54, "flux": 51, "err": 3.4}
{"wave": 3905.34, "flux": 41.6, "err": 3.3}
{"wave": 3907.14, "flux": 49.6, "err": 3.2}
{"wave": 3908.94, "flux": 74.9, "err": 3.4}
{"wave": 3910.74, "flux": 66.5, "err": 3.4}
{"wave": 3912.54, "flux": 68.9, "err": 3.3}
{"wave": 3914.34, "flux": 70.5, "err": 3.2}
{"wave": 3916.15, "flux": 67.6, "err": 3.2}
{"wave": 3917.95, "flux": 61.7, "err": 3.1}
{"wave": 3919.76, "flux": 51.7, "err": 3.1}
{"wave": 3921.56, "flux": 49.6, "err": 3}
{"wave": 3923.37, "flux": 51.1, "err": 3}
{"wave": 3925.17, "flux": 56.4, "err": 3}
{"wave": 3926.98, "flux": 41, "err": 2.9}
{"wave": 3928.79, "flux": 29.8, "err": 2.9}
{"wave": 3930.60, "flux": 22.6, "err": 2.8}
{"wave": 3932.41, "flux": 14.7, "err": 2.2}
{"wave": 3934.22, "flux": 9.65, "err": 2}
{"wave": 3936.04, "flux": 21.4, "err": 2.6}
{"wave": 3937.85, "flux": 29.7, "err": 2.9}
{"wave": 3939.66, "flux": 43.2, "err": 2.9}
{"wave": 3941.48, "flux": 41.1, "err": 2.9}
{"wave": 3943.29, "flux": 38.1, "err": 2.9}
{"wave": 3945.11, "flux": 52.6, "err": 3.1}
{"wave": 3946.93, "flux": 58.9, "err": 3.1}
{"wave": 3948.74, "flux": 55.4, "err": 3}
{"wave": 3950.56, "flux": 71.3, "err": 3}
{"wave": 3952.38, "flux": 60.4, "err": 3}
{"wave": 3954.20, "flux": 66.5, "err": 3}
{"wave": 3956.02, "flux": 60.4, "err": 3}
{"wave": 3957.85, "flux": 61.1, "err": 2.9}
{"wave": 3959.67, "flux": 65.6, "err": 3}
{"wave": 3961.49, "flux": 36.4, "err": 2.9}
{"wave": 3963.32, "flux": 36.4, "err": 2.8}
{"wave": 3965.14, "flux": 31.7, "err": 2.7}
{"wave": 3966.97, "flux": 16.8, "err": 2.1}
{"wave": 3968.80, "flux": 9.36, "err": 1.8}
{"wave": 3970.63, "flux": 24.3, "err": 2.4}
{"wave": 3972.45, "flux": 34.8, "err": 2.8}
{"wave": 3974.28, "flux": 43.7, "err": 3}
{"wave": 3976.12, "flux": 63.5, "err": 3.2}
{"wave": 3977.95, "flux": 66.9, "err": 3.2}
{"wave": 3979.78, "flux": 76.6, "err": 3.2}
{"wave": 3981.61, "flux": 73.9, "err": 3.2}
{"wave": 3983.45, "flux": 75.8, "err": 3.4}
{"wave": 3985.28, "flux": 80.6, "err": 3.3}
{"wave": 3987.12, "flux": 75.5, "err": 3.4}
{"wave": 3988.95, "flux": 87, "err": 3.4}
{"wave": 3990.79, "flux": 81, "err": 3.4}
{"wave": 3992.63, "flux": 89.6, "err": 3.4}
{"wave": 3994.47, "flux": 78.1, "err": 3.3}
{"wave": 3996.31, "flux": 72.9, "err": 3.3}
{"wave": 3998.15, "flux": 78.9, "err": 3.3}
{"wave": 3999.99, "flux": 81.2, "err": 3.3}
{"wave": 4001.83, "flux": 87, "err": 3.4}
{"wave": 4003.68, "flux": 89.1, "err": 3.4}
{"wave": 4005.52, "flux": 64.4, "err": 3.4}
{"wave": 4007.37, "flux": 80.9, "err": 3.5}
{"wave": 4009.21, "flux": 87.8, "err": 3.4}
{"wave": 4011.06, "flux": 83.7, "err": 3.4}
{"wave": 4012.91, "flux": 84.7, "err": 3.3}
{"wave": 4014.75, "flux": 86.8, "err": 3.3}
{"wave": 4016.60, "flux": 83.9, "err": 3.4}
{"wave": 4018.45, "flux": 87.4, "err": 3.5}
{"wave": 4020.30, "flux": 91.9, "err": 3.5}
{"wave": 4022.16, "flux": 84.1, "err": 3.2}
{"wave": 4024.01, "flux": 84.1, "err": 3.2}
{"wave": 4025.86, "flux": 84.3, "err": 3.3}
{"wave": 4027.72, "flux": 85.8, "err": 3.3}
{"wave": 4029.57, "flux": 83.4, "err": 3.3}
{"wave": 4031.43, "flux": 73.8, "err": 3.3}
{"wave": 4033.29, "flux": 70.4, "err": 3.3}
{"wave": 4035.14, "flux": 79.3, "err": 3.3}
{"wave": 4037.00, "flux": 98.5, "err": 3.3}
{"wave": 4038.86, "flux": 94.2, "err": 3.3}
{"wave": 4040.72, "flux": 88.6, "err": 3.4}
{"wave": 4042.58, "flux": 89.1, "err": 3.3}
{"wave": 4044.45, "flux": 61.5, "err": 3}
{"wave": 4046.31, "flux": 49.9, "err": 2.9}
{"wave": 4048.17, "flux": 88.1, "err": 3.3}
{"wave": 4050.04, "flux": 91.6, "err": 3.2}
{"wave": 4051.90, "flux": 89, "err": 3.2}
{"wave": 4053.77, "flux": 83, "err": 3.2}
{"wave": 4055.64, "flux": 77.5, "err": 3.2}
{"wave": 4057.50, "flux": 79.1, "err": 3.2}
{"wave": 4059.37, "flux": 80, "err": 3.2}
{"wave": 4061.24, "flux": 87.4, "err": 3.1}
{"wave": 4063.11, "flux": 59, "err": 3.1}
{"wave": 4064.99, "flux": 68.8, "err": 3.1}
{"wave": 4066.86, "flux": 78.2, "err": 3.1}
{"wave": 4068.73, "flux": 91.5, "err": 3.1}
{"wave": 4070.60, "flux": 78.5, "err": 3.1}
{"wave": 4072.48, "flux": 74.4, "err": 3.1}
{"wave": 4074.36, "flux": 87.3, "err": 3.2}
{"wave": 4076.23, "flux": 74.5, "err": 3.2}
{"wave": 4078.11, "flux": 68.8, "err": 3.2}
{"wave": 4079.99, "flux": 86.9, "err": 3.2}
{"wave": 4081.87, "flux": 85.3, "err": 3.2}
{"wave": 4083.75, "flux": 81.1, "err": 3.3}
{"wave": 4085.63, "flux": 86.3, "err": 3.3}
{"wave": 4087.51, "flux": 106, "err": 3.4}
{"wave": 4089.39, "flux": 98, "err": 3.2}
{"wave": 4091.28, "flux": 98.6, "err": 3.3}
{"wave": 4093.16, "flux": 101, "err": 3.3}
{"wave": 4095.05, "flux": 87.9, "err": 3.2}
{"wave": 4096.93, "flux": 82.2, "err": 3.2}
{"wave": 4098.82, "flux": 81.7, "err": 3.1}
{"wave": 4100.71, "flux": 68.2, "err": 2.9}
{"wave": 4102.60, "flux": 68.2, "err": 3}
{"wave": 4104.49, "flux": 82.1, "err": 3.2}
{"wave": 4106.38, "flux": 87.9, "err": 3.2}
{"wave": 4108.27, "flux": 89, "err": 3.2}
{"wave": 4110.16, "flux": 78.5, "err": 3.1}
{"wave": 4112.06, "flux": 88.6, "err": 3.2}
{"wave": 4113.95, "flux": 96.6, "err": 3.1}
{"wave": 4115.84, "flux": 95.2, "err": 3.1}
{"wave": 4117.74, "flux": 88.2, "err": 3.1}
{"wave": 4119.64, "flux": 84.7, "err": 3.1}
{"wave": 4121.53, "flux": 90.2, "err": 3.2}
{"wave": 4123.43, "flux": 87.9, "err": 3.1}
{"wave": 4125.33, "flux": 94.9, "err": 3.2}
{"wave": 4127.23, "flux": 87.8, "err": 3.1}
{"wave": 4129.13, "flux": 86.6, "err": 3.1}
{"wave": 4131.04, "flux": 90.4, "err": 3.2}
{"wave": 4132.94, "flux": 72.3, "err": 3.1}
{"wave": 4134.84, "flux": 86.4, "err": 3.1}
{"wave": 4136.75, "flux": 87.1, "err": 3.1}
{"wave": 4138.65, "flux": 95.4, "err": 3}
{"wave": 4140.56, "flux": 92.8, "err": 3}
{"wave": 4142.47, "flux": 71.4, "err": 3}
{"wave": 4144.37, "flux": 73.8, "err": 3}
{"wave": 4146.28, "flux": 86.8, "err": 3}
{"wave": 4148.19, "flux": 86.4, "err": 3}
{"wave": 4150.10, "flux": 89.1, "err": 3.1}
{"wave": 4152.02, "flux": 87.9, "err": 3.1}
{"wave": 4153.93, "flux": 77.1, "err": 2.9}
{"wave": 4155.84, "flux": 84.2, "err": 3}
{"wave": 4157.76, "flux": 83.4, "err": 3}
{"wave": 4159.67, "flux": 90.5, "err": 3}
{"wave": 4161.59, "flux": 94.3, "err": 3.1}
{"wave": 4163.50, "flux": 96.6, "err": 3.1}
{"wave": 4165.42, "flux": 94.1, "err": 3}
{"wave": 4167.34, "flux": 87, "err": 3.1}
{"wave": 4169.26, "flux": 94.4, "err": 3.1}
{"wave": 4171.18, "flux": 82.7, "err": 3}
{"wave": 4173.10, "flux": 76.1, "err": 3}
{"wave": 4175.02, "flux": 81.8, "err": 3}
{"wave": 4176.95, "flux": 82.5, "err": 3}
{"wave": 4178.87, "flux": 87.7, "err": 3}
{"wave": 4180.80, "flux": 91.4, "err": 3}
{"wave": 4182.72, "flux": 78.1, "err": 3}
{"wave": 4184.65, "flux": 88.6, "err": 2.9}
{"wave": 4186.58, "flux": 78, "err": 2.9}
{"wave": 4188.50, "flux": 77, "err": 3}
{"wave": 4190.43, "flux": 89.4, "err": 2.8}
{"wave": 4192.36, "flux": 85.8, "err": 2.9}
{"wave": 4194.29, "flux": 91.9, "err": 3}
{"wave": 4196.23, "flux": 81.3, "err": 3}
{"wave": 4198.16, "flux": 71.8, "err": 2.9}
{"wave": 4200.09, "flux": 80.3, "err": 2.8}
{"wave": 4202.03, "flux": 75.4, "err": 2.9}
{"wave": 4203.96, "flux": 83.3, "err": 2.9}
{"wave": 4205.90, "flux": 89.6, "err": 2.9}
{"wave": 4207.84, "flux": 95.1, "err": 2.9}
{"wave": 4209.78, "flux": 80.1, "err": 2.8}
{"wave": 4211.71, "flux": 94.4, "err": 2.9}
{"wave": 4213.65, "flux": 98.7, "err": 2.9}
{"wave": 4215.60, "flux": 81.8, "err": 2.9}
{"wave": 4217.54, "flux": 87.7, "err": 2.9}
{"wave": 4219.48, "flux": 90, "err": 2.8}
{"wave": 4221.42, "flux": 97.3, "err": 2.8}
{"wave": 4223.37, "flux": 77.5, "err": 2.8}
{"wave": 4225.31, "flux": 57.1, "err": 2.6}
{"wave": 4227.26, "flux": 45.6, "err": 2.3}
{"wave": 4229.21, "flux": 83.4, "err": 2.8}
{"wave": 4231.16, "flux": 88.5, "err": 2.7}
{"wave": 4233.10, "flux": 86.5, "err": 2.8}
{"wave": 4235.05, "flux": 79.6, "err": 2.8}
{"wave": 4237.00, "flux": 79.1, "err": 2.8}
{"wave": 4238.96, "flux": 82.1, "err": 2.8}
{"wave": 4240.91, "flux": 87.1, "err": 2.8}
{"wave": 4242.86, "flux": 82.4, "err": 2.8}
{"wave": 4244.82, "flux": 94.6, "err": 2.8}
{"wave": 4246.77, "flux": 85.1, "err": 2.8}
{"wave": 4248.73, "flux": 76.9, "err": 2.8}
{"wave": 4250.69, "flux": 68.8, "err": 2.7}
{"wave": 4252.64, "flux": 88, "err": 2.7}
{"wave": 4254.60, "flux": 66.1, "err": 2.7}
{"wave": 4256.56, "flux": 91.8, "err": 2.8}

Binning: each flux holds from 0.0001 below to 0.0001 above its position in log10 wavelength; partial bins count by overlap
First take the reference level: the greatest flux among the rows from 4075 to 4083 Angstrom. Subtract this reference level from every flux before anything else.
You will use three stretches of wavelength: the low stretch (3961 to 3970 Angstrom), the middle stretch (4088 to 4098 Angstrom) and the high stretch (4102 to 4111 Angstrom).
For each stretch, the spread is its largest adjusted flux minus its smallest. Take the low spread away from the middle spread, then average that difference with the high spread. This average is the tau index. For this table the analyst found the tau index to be 6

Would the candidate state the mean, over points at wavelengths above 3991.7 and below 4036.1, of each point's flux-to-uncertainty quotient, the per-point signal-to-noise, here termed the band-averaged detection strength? 24.6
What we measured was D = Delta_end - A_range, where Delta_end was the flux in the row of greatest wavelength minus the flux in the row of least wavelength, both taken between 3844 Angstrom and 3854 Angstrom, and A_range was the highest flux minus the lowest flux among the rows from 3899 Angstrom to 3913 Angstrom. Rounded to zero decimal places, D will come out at -35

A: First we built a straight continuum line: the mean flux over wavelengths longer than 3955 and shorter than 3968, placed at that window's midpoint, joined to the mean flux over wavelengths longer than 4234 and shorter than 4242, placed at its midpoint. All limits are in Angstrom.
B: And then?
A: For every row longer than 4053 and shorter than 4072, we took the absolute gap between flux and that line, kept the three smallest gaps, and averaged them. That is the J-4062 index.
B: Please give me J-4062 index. 10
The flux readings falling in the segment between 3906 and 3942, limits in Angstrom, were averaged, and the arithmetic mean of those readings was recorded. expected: 46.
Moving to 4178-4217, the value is 85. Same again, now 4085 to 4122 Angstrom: 88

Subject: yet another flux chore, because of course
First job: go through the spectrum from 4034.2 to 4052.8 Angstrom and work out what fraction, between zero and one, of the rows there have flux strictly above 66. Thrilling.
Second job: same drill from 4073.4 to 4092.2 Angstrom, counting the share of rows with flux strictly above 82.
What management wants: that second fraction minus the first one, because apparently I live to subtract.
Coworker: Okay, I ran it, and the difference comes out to -0.10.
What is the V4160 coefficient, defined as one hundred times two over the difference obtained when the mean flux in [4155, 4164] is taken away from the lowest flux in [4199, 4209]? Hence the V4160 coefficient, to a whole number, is -14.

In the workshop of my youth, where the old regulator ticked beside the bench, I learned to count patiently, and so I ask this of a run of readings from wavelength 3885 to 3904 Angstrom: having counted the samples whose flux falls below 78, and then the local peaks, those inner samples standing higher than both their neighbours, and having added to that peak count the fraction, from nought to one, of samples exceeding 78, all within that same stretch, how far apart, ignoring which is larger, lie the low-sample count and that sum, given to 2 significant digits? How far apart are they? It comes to 8.0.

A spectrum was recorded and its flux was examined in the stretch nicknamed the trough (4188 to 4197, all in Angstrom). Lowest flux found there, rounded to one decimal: 77.0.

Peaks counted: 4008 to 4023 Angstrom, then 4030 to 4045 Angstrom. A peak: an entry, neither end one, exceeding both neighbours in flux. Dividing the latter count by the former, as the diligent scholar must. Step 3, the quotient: 1.0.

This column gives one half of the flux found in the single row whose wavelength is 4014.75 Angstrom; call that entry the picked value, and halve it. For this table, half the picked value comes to 43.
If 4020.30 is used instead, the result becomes 46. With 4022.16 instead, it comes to 42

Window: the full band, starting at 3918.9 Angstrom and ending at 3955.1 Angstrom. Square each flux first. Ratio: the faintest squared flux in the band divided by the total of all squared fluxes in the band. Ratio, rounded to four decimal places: 0.0022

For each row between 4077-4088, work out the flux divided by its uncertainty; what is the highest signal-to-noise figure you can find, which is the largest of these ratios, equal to 31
